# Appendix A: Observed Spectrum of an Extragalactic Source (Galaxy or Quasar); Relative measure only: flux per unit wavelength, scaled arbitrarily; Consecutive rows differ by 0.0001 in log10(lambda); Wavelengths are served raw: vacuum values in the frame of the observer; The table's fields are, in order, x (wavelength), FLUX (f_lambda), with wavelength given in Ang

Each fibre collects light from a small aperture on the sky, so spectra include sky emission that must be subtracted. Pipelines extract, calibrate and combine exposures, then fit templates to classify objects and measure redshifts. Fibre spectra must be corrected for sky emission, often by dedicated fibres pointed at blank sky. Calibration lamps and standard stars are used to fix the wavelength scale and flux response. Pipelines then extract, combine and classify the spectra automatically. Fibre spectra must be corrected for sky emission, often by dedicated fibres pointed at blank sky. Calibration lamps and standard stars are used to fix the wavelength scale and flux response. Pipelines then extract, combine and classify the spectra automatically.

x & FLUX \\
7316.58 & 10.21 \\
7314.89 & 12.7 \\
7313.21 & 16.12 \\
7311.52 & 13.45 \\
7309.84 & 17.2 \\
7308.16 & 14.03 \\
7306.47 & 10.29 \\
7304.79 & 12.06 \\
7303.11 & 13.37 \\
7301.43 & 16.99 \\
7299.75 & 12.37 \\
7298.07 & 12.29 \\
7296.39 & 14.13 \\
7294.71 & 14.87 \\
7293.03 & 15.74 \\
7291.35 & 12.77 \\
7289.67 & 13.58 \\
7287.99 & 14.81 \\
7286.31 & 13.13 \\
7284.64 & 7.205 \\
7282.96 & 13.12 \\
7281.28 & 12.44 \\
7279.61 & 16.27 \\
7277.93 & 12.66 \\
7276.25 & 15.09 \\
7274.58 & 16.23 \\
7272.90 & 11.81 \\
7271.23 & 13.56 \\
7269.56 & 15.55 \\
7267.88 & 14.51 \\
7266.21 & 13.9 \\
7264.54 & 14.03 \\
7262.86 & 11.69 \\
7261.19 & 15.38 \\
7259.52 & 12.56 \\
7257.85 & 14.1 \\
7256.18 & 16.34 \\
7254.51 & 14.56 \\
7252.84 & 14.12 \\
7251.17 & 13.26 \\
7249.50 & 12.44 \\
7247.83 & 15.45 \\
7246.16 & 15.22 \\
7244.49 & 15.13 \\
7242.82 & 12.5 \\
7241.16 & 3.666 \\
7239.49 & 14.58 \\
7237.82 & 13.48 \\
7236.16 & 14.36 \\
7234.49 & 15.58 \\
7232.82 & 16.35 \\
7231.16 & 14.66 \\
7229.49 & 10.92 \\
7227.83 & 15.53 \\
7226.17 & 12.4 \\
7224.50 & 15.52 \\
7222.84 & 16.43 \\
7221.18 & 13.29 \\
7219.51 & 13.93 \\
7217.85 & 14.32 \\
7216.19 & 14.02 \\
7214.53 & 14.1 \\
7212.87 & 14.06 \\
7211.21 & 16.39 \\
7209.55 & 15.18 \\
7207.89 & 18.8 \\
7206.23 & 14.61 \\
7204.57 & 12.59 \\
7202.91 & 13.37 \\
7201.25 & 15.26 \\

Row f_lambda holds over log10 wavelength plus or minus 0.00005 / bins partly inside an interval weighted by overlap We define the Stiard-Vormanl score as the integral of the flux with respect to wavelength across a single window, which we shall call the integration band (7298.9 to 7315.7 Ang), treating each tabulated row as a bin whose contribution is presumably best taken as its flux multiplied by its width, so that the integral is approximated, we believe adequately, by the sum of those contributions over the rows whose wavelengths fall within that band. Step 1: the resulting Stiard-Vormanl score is 233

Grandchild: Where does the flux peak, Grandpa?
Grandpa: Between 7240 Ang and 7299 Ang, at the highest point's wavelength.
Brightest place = 7256.18 Ang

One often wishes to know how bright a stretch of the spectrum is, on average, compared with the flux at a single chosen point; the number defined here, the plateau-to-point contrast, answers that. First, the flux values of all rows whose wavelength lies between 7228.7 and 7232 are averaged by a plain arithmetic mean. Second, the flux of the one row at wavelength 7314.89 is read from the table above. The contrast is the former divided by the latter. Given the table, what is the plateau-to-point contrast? 1.01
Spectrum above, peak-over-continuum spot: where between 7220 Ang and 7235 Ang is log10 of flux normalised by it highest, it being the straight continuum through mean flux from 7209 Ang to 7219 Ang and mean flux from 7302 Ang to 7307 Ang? 7232.82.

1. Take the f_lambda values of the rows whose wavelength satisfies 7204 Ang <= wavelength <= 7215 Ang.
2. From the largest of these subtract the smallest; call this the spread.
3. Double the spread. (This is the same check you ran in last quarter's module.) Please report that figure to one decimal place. 12.4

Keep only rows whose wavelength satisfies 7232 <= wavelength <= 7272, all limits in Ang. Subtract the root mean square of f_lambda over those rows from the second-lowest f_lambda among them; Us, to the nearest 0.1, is -2.4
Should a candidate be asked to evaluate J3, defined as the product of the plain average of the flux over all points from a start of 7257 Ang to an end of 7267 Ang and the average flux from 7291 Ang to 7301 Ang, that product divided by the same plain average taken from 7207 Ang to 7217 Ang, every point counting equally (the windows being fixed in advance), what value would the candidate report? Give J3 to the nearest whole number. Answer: 12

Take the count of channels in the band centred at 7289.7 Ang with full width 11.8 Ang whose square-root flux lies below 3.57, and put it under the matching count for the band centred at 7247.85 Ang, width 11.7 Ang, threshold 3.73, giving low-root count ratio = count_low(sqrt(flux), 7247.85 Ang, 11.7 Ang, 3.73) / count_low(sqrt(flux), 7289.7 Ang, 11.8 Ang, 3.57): 3.00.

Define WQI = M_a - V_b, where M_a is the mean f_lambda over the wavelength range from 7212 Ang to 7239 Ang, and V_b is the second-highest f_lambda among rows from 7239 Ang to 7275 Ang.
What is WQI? -1.9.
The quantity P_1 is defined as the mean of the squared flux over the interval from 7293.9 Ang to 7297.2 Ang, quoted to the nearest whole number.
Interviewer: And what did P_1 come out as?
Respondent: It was 210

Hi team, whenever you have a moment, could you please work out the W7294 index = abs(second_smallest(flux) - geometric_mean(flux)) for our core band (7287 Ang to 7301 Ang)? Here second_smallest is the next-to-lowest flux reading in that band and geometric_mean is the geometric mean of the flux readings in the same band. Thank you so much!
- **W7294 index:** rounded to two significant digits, 1.4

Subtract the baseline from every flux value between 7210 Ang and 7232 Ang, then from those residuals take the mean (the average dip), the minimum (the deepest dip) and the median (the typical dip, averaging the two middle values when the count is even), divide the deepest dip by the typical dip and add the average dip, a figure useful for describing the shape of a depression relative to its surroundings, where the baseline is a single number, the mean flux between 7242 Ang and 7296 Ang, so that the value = -13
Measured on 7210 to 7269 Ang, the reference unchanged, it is -42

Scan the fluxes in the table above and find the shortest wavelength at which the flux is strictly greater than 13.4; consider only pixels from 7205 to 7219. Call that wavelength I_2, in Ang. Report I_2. 7206.23 Ang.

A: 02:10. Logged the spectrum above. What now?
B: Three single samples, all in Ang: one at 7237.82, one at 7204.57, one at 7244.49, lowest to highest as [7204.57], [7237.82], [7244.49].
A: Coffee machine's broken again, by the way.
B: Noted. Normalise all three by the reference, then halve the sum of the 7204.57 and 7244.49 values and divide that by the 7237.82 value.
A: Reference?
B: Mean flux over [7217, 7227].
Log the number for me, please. 1.03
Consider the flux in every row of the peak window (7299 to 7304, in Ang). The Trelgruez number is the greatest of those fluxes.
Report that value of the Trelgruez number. 16.99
